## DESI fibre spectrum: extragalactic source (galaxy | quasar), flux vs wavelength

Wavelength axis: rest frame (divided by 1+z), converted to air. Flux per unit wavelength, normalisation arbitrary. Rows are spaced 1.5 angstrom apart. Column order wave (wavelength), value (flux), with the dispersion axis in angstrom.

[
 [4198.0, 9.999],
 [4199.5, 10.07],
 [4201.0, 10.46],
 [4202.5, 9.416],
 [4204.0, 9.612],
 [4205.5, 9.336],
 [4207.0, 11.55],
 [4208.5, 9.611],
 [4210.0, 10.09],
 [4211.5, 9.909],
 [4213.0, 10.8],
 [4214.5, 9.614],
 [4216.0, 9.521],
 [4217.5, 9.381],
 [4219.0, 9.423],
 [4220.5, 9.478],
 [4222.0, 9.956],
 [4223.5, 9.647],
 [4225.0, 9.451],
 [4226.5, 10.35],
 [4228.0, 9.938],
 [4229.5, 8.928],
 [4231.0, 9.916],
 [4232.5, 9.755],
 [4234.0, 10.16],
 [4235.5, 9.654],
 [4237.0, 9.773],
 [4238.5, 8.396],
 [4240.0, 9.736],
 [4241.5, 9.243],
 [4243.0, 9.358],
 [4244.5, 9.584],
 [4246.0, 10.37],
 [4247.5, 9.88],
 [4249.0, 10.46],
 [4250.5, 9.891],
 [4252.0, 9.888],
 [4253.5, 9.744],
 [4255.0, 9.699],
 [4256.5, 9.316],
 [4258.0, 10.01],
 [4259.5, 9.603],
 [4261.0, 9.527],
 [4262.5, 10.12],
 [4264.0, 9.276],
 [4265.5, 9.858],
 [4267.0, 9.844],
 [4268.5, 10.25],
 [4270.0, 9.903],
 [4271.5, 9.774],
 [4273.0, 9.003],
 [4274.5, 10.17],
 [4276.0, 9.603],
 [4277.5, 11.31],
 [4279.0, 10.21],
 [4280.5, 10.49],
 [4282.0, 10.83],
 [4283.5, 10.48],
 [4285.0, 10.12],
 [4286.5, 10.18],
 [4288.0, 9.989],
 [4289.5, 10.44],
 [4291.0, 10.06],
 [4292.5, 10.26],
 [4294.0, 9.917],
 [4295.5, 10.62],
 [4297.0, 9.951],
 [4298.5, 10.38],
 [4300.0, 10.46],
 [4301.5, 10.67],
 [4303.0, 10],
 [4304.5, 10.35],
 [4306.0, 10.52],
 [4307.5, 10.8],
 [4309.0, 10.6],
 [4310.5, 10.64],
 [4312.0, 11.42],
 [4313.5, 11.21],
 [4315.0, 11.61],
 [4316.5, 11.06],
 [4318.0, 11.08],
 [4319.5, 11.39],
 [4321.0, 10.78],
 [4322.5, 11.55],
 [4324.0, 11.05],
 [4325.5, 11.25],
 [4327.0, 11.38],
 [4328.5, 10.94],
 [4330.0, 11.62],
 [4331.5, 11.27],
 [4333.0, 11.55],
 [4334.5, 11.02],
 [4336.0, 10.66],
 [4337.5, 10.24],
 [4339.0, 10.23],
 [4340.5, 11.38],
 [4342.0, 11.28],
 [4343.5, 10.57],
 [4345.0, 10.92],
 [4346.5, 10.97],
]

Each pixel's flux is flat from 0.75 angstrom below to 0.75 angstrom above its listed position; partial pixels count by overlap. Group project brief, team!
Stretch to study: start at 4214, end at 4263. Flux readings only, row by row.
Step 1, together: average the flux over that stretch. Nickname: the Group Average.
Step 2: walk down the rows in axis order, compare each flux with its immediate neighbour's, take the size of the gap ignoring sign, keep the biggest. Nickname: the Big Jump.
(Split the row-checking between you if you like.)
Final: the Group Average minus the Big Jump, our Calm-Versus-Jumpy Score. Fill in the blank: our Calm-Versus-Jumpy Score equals 8.3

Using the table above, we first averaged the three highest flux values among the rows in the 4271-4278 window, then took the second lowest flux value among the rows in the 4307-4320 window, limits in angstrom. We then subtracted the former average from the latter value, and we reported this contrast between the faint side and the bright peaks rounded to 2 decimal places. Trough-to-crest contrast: 0.22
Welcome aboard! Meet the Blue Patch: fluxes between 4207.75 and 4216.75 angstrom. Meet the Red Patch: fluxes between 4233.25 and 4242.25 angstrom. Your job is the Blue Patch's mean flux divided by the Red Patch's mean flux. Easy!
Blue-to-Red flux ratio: 1.05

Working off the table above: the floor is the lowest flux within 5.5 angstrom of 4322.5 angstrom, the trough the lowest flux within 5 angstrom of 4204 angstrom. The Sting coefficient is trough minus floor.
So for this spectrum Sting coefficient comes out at -1.4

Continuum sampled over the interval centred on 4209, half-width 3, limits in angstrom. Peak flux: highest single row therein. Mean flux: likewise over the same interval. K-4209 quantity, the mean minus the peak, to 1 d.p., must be -1.3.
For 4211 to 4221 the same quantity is -1.1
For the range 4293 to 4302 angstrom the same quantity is -0.3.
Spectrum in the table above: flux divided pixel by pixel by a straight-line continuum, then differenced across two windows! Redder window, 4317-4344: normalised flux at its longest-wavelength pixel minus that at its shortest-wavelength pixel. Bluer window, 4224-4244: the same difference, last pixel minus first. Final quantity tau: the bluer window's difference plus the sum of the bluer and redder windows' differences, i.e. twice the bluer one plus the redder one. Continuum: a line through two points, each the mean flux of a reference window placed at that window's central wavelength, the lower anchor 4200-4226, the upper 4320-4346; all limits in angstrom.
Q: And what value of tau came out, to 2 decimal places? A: -0.12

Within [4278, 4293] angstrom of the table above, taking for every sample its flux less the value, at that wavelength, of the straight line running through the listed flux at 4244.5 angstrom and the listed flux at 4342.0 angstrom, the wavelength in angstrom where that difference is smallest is 4288.0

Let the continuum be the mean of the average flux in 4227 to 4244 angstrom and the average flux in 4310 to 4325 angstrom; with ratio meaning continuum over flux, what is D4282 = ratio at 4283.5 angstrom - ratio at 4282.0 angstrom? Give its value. 0.03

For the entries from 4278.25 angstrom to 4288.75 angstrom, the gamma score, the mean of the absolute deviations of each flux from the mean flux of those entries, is 0.23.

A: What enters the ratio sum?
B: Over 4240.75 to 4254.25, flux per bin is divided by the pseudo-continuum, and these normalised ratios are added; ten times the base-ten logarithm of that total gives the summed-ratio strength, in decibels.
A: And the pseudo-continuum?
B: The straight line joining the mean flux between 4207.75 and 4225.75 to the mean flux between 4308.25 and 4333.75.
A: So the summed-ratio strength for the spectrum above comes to 9.4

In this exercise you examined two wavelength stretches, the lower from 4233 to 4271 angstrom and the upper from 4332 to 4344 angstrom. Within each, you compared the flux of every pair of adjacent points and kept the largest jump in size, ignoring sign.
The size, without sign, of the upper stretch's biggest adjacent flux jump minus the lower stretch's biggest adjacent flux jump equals 0.23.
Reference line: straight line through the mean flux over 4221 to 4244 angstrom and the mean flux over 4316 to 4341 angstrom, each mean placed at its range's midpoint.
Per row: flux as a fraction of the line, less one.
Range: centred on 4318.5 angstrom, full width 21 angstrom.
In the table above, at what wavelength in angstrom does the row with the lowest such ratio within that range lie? 4321.0 angstrom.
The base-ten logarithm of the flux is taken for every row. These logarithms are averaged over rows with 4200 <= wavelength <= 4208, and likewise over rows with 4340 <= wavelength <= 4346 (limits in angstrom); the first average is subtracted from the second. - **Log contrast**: 0.041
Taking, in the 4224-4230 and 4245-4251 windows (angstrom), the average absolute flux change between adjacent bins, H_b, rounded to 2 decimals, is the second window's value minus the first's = -0.23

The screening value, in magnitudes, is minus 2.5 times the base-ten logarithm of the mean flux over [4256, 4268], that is -2.47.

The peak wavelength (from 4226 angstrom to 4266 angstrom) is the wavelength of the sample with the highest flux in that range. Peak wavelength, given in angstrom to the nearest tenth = 4249.0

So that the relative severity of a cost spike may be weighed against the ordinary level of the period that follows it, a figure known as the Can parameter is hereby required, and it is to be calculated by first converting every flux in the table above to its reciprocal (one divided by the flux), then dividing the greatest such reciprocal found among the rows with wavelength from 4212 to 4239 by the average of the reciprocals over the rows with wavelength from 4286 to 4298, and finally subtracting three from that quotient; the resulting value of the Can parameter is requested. -1.79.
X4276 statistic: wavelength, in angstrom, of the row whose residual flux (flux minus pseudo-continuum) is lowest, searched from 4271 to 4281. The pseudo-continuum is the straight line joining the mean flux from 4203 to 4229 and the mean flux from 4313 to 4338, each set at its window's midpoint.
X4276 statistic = 4273.0 angstrom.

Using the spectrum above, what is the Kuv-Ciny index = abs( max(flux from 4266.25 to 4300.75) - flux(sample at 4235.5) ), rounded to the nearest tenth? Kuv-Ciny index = 1.7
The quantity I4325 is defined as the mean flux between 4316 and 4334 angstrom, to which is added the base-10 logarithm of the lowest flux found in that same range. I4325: 12.3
